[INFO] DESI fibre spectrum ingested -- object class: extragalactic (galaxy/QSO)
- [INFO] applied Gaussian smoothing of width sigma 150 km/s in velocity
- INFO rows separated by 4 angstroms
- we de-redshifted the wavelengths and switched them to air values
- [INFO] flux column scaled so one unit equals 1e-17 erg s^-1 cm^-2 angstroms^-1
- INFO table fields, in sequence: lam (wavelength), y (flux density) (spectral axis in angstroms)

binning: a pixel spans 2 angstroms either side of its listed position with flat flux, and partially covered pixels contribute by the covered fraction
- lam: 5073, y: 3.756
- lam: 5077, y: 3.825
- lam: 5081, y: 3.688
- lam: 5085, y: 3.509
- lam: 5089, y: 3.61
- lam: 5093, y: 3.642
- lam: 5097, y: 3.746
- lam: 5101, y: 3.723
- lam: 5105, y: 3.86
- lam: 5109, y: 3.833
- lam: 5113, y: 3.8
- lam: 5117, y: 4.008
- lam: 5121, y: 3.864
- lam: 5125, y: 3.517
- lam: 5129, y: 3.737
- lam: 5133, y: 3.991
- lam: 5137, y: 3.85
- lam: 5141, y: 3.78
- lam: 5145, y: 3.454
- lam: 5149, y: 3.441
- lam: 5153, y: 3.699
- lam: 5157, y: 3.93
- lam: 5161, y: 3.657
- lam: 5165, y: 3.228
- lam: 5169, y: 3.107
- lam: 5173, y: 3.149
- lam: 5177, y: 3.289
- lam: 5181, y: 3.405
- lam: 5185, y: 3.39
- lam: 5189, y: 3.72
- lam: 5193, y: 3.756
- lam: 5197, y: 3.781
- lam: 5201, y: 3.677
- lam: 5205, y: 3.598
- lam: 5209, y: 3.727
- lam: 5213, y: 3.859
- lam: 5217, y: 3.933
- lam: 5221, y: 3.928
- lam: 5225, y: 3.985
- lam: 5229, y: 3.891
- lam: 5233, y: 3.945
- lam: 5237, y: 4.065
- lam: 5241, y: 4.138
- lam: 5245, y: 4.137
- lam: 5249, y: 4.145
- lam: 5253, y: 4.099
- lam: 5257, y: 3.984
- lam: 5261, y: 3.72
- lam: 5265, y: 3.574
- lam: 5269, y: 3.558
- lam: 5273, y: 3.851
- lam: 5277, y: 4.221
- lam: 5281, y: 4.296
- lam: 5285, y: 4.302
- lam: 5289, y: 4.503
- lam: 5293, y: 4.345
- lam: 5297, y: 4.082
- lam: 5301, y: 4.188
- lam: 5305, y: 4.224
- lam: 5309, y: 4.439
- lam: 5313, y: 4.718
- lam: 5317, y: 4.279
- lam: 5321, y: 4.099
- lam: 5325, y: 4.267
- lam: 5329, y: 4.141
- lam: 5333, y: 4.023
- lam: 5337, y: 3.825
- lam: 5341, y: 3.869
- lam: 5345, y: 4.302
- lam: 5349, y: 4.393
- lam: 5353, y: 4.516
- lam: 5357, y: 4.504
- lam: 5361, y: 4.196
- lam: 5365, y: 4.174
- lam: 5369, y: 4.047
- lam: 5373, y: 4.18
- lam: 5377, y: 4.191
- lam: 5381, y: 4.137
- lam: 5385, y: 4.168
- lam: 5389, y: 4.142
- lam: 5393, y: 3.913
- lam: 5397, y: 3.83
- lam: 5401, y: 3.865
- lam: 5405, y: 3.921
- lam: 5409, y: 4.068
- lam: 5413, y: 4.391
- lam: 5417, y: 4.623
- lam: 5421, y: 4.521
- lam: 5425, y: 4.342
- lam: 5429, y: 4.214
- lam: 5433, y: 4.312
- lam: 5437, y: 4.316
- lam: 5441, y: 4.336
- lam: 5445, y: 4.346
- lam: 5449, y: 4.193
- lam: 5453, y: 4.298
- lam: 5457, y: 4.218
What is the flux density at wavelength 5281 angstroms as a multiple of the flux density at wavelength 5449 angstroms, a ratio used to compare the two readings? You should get 1.02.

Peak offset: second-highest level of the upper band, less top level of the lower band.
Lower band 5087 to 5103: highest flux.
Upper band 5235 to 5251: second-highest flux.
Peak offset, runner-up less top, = 0.4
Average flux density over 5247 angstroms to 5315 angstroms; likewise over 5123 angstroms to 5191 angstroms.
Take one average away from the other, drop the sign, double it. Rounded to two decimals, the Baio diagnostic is 1.17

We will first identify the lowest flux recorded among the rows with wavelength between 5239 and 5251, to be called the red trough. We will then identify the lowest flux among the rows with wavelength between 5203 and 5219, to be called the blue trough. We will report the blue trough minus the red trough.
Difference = -0.54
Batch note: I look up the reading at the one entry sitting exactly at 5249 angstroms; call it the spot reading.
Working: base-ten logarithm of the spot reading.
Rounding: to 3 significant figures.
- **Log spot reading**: 0.618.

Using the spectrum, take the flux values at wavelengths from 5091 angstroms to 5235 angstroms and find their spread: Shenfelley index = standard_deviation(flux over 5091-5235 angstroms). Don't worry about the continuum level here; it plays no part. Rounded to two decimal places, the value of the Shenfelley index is 0.24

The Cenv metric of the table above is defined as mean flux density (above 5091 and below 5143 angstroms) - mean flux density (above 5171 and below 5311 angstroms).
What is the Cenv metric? -0.1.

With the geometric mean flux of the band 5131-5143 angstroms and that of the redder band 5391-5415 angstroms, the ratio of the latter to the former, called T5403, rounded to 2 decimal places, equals 1.03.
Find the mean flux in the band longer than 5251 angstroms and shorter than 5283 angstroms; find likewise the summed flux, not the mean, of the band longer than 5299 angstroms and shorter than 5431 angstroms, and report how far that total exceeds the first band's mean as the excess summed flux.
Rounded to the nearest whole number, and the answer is 135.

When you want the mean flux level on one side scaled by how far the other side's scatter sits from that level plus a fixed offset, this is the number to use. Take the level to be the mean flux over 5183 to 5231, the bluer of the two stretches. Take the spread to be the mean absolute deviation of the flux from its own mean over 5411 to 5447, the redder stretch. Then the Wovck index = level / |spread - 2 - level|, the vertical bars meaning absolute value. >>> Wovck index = 0.664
